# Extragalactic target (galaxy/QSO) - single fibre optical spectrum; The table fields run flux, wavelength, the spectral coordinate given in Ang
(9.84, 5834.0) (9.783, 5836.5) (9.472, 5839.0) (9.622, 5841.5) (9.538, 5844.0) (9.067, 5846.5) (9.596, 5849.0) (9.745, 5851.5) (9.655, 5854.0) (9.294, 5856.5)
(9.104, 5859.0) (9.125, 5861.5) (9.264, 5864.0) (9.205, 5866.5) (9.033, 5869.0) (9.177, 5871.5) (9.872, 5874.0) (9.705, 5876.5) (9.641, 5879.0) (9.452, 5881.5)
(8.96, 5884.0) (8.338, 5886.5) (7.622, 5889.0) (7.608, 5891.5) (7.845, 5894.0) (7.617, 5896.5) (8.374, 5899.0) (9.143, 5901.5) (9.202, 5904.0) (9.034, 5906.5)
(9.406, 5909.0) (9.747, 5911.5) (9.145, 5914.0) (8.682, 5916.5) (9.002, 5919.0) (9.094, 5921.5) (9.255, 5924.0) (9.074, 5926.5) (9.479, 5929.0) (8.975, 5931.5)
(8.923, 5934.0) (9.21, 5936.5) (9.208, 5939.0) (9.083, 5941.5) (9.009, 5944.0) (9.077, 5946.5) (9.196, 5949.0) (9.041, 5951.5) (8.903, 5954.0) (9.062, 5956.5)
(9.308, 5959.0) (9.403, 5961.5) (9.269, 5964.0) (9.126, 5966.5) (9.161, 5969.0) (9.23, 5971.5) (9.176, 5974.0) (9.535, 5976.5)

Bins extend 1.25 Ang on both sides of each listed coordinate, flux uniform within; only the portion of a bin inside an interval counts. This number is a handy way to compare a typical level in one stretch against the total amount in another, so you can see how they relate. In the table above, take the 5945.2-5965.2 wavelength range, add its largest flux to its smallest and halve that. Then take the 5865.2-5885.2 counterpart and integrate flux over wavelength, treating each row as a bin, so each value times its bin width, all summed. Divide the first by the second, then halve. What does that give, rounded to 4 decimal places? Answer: 0.0244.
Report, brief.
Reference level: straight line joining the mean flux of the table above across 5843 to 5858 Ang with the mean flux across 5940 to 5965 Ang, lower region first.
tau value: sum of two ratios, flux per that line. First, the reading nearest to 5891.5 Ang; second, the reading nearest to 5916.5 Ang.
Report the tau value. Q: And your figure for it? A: 1.75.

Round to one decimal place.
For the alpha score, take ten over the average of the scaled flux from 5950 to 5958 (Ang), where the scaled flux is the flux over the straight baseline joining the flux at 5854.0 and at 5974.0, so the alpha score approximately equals 10.3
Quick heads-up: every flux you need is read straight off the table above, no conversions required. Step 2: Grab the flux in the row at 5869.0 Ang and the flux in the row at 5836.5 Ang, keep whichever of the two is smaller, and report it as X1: 9.03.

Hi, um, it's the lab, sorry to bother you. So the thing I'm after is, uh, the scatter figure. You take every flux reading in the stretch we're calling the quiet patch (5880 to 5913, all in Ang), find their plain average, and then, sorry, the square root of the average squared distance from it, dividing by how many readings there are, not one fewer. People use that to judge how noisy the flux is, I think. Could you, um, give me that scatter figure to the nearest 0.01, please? 0.75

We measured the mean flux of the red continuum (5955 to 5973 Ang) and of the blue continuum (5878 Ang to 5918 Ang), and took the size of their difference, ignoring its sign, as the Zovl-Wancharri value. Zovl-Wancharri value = 0.48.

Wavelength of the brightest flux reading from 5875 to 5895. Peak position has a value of 5876.5 Ang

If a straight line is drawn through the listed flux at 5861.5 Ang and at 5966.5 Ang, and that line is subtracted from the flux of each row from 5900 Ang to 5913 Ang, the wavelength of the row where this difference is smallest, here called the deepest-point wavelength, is 5906.5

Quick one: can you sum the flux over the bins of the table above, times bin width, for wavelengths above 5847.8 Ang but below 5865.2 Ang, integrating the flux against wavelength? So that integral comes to 164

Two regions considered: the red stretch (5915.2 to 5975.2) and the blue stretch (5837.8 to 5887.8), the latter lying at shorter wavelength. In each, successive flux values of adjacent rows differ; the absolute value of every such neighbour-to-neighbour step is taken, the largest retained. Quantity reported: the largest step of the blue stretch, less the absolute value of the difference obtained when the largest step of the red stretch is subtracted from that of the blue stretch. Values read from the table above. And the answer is 0.50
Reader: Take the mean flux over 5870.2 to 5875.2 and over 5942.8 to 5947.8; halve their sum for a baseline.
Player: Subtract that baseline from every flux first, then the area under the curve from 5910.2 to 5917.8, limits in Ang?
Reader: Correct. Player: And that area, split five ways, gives -0.14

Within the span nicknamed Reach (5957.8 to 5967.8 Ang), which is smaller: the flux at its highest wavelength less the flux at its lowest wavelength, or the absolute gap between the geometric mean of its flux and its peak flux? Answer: -0.18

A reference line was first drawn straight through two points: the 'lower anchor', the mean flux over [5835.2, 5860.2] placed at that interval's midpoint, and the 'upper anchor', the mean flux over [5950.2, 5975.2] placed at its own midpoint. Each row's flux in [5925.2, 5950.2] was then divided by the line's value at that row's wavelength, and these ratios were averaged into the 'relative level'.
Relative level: 0.99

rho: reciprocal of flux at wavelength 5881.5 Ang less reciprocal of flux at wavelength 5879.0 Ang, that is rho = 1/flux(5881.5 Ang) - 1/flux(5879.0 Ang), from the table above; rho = 0.0021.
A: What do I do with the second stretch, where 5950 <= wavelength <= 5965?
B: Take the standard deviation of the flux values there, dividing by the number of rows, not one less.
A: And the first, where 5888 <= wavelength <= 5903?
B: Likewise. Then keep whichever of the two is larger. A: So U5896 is 0.56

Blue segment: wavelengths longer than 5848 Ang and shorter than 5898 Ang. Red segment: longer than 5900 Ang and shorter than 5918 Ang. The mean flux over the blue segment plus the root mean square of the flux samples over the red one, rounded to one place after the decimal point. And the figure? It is 18.2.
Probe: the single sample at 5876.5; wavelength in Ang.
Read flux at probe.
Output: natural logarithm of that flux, 2.27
